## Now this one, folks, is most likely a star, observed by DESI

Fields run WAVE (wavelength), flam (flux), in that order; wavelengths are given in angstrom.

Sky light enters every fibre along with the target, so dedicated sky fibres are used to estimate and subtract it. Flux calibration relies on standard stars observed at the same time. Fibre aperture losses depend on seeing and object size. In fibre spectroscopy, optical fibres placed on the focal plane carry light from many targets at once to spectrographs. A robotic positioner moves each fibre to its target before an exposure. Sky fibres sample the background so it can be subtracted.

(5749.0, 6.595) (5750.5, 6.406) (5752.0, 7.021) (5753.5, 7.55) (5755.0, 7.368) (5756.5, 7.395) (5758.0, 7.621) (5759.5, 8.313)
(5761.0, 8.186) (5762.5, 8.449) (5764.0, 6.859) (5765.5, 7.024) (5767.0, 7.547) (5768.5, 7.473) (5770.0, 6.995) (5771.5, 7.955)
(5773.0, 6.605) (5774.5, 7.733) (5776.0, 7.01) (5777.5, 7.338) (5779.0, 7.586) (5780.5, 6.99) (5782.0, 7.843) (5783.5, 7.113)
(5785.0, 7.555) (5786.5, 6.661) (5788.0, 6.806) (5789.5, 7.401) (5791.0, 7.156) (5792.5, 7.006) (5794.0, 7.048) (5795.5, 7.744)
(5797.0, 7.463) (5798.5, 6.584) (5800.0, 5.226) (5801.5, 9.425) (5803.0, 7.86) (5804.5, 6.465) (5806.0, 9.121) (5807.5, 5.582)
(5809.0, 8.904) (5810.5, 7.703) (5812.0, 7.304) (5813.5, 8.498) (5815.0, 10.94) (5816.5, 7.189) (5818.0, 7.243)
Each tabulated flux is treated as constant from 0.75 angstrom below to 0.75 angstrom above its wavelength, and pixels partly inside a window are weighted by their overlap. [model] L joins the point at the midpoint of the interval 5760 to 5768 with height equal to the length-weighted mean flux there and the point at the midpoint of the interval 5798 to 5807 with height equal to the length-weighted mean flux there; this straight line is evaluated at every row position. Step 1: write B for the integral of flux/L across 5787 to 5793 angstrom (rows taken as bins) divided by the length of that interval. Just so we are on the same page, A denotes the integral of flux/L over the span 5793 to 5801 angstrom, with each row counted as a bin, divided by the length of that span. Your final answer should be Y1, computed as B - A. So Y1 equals 0.02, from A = 0.93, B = 0.95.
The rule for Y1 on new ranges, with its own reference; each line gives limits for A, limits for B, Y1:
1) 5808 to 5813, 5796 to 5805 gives -0.10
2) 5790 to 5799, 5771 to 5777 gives 0.00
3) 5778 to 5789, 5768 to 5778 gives 0.00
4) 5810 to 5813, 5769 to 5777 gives -0.07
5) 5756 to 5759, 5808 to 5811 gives 0.11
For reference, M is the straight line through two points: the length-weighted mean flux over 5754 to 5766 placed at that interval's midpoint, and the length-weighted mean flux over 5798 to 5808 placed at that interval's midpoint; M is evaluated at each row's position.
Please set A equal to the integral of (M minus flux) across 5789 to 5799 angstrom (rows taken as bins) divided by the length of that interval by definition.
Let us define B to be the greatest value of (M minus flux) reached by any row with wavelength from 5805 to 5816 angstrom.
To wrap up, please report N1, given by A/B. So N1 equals 0.07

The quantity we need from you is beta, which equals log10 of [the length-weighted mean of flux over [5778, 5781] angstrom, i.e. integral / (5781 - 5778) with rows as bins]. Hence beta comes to 0.864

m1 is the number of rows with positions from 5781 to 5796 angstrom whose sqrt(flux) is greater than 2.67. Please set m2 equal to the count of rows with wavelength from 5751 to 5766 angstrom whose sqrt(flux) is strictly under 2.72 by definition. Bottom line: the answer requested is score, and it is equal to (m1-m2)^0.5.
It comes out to 0.00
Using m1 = 5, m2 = 5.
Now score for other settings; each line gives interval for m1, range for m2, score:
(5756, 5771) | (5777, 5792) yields 1.00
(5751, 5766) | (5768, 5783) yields 1.41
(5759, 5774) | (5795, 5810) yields 1.41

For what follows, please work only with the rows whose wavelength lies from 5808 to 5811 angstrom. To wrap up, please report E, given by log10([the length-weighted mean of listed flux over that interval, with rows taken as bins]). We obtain 0.910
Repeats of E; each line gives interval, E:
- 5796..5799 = 0.852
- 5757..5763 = 0.908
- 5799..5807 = 0.876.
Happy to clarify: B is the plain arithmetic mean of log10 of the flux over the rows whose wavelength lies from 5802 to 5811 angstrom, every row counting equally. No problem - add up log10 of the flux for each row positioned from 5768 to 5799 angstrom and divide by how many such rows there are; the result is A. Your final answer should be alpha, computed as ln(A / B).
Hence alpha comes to -0.02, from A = 0.859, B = 0.875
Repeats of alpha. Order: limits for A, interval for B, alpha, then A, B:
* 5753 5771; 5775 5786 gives 0.01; 0.878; 0.866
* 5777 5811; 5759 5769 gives -0.03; 0.861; 0.885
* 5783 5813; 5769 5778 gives 0.00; 0.859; 0.861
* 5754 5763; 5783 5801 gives 0.06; 0.896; 0.842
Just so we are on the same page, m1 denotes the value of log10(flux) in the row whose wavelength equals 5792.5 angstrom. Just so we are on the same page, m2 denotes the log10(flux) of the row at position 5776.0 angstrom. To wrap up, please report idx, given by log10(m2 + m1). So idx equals 0.228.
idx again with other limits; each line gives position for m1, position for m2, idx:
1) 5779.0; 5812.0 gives 0.241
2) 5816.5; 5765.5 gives 0.231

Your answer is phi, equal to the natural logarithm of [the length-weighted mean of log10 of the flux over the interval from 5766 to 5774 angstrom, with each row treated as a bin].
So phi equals -0.147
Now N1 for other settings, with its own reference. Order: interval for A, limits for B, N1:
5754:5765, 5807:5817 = -0.03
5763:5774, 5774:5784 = 0.67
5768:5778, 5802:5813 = 0.15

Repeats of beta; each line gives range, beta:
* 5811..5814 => 0.894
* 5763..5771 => 0.860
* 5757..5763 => 0.908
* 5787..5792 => 0.851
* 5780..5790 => 0.857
